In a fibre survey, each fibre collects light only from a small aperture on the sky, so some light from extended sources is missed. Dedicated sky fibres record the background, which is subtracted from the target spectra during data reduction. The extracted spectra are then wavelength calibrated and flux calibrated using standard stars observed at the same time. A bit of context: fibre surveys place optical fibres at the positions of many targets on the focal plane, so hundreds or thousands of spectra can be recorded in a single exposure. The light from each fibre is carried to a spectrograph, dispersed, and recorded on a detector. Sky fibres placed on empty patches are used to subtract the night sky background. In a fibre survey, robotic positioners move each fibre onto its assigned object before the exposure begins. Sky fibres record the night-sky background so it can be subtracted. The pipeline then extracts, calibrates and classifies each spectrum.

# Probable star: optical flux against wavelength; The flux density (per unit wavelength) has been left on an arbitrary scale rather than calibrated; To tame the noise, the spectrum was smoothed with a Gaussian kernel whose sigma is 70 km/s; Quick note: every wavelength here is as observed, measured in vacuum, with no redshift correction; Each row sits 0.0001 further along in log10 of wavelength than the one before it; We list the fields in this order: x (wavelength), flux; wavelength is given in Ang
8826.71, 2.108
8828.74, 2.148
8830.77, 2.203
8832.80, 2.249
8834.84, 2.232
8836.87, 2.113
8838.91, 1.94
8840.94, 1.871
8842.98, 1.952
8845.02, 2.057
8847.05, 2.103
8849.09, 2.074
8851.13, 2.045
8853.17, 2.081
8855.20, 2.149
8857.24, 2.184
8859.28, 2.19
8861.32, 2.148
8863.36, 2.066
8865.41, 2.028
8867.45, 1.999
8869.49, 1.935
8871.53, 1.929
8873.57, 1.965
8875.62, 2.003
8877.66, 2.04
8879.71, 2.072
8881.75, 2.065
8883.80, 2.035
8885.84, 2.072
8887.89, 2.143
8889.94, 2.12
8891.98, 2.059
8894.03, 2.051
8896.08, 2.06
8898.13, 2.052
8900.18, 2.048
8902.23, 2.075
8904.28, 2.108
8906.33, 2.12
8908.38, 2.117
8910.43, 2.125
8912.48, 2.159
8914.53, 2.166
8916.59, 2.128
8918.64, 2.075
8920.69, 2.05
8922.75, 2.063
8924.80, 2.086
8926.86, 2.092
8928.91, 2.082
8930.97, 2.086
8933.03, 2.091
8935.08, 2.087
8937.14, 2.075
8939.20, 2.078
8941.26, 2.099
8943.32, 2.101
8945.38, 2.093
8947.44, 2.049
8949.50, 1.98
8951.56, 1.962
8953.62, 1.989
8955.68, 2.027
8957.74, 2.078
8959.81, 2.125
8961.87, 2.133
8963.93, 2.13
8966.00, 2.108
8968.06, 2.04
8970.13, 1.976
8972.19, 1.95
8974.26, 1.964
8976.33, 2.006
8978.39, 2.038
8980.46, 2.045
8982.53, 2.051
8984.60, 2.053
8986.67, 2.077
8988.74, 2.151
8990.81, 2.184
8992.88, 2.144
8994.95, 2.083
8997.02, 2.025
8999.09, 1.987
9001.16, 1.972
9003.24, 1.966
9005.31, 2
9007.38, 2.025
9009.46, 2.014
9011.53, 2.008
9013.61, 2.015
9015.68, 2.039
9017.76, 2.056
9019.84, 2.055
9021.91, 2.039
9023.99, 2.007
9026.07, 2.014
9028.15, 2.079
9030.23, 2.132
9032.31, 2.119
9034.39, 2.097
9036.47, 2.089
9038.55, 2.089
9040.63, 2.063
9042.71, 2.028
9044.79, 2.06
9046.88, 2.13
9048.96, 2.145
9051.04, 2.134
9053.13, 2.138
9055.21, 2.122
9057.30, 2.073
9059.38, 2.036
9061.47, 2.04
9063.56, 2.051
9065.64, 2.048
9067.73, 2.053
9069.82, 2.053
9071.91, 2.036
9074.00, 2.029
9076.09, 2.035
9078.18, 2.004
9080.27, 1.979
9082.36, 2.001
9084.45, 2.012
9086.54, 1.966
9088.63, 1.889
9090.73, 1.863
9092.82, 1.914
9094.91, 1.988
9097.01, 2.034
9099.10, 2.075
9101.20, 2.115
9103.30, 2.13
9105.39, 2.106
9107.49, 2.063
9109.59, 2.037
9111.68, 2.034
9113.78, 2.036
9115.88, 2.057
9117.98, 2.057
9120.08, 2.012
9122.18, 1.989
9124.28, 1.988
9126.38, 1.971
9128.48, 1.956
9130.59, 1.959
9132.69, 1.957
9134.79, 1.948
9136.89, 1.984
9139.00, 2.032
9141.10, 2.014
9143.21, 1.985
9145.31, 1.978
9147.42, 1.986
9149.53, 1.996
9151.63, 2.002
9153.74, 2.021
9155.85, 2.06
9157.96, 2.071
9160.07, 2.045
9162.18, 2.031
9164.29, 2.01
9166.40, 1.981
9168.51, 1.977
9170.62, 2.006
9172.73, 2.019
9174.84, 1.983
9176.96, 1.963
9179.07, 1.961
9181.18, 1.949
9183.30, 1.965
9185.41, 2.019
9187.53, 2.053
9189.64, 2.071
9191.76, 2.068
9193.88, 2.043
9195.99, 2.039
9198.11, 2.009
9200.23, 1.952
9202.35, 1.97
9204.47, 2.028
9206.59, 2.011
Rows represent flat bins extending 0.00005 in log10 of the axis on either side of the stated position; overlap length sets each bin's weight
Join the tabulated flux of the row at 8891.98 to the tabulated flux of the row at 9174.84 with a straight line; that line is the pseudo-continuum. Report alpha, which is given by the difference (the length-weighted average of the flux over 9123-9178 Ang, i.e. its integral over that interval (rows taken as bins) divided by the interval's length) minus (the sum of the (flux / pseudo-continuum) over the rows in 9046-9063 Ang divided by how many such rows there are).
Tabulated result 0.95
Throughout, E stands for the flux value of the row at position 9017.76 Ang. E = 2.056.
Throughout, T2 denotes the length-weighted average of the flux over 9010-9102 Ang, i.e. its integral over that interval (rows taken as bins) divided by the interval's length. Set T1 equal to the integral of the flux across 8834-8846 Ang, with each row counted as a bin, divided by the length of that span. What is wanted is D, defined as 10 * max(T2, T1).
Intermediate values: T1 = 2.02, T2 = 2.04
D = 20.4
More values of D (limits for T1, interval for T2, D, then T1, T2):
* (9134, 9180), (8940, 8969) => 20.7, 2.00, 2.07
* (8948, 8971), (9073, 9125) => 20.5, 2.05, 2.02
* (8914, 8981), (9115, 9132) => 20.6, 2.06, 2.00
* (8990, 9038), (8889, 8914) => 20.9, 2.05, 2.09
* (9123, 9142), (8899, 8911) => 21.0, 1.98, 2.10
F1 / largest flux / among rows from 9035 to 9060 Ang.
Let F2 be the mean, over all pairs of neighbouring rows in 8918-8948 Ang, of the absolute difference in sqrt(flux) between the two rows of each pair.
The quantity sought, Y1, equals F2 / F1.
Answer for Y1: 0.0021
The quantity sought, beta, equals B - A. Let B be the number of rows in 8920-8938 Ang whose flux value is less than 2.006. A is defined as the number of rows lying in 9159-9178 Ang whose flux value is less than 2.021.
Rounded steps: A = 7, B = 0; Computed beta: -7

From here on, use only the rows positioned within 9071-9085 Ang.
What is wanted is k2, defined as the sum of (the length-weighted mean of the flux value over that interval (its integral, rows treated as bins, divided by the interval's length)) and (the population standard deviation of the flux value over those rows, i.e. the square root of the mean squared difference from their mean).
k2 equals 2.03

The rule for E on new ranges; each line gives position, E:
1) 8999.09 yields 1.987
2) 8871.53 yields 1.929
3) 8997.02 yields 2.025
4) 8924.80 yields 2.086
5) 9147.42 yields 1.986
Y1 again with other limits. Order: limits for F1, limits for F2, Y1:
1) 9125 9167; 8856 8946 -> 0.0040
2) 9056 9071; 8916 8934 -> 0.0029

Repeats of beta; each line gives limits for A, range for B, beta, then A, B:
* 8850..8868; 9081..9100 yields 5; 1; 6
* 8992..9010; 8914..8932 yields -5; 5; 0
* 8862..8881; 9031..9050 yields -5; 5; 0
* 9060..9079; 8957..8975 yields 2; 1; 3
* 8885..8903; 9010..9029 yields 0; 0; 0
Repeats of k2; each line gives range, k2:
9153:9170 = 2.06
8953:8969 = 2.13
